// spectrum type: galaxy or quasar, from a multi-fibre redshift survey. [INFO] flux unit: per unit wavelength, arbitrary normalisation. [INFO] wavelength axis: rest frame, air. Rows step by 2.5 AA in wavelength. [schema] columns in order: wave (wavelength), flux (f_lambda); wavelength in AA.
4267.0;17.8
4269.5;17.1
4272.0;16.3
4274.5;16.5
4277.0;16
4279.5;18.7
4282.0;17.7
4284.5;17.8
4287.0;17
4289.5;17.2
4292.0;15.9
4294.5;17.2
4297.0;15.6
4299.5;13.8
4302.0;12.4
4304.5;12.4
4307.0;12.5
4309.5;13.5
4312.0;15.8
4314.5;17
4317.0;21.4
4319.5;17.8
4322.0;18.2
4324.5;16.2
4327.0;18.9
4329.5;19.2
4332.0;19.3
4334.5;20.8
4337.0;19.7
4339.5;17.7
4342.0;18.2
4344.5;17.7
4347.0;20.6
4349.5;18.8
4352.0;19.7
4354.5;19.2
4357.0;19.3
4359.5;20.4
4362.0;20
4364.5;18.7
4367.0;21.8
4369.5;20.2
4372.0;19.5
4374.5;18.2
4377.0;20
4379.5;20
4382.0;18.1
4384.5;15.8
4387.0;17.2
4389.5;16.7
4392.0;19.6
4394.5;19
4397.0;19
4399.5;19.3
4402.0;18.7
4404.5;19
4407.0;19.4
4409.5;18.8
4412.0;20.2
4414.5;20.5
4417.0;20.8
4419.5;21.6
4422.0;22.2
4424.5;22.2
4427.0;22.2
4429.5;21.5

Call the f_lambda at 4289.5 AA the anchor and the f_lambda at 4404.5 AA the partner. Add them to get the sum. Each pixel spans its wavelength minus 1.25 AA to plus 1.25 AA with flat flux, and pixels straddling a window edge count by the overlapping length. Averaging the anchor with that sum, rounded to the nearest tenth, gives 26.7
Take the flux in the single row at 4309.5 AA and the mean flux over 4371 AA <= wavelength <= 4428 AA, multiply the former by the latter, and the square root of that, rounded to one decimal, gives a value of 16.2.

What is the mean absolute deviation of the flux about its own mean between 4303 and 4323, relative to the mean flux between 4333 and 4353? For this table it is 0.132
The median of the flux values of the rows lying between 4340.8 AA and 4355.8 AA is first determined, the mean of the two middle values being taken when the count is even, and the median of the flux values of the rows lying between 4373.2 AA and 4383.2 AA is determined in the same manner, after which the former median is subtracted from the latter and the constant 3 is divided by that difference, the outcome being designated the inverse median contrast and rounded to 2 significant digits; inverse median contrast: 30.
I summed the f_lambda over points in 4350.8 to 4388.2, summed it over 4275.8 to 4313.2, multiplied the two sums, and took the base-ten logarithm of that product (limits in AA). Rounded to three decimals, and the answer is 4.828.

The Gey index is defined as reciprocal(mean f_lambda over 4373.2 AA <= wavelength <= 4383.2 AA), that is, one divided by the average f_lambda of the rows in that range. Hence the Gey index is 0.052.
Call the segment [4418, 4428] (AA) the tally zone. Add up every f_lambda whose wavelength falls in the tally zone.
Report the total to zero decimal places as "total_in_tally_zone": 88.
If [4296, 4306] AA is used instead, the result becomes 54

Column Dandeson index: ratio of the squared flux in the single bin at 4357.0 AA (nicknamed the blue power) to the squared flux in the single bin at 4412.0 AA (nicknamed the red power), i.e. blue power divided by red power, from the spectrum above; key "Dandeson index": 0.91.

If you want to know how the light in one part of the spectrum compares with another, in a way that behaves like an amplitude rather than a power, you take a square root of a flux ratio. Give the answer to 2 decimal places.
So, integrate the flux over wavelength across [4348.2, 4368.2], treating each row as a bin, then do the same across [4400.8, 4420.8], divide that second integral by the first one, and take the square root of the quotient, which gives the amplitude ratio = 1.00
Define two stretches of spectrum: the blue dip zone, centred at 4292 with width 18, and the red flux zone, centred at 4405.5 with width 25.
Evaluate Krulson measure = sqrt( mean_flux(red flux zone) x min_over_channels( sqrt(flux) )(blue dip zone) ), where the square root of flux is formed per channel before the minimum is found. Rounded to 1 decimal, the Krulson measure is 8.5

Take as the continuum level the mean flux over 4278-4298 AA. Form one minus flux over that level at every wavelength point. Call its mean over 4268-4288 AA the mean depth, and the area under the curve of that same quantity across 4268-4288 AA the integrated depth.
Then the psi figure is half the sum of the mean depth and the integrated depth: 0.00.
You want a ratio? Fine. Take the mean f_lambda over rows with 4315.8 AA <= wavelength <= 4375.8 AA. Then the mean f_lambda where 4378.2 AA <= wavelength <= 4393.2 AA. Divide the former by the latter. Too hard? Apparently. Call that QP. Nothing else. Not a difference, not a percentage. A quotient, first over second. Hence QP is 1.07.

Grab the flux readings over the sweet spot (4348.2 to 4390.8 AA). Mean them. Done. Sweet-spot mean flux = 19.0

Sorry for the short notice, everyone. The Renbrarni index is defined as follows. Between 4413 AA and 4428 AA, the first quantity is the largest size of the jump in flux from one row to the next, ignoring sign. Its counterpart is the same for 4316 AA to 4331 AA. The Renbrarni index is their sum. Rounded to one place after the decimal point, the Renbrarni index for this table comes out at 4.4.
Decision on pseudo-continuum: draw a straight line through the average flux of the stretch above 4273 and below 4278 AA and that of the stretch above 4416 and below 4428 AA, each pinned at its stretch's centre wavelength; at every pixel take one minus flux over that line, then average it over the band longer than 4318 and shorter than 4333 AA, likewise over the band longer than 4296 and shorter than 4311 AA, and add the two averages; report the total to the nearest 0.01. 0.22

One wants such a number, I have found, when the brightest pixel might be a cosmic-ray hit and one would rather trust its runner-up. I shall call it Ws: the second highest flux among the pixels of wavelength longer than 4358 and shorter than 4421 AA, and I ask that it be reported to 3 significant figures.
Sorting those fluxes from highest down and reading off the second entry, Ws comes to 21.6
